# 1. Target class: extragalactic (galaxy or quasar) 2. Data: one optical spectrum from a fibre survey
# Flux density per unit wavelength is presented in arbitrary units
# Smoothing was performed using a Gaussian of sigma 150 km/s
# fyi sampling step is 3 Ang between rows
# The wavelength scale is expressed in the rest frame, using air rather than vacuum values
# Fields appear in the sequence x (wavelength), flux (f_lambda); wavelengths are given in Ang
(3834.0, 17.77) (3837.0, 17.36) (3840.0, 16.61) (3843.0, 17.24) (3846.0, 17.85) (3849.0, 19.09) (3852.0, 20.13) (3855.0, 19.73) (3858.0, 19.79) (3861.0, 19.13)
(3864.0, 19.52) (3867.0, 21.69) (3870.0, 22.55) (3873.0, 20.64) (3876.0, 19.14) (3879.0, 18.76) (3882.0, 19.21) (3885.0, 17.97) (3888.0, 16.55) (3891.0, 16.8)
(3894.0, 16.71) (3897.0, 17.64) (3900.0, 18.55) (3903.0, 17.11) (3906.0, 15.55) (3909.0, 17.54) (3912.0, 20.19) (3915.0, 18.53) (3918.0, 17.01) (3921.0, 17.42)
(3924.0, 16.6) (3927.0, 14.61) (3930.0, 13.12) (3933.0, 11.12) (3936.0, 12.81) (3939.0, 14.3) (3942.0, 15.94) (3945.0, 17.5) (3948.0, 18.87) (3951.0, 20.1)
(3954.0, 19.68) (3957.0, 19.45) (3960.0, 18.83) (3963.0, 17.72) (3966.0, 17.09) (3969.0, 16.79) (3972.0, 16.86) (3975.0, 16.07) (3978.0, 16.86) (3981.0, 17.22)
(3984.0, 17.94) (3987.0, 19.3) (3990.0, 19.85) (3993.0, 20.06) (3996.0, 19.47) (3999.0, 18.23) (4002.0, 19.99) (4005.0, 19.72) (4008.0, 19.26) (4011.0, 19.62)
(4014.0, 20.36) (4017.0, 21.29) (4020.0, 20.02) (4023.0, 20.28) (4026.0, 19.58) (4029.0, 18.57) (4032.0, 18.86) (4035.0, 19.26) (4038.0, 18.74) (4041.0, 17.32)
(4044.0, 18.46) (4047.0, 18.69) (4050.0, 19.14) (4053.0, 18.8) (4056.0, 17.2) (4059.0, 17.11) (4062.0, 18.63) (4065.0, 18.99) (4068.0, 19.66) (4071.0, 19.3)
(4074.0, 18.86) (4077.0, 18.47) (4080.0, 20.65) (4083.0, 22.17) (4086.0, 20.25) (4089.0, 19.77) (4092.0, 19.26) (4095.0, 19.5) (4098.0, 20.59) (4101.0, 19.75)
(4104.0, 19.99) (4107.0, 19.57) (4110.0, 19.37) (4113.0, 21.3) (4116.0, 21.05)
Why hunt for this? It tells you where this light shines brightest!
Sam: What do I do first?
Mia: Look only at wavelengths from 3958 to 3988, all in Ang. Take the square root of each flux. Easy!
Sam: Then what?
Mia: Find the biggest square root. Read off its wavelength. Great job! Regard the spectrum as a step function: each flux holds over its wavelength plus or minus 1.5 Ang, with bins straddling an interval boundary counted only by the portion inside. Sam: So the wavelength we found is 3987.0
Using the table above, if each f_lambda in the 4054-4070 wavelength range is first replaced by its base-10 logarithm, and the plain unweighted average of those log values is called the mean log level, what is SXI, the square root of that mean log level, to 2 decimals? 1.12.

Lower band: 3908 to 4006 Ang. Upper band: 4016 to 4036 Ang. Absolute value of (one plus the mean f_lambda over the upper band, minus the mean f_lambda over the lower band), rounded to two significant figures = 3.2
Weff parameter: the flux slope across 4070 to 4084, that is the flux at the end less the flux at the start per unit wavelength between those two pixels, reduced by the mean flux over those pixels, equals -20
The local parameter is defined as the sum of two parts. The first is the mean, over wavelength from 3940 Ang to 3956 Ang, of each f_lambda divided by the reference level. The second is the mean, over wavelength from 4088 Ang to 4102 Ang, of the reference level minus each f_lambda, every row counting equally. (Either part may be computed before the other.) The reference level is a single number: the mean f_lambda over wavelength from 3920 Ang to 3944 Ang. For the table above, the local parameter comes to -4.0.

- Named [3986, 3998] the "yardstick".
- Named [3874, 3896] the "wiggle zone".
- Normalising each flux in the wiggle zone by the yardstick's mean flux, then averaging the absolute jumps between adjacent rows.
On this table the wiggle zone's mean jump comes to 0.0325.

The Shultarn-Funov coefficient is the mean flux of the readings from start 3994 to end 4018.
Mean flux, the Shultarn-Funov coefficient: 19.7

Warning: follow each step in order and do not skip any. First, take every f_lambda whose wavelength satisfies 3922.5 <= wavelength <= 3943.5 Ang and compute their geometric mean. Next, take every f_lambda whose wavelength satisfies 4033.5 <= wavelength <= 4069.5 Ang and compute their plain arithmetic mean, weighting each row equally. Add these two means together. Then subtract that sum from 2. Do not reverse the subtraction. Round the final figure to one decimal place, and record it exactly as -30.5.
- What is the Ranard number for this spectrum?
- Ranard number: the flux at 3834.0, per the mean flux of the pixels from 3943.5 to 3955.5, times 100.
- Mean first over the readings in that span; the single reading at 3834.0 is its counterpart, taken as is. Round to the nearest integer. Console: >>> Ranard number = 93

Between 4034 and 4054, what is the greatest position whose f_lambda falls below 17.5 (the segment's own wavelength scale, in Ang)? 4041.0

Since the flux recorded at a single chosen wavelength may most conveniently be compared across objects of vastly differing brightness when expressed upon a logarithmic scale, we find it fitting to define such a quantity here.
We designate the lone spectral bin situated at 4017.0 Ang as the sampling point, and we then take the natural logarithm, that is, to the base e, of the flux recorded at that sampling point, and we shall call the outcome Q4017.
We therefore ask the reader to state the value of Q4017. 3.06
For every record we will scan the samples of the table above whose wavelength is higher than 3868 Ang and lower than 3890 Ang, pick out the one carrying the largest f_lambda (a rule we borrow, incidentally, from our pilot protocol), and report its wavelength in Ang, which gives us 3870.0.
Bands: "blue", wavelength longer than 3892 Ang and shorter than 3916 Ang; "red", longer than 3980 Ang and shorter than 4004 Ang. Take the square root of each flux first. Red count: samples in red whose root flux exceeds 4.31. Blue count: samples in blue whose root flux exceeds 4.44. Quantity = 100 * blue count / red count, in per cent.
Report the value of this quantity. 20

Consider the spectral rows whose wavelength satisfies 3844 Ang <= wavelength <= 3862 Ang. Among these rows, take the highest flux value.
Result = 20.13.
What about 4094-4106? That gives 20.59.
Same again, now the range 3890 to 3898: 17.64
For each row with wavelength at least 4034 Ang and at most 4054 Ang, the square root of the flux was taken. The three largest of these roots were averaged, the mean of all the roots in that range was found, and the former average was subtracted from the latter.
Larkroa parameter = -0.05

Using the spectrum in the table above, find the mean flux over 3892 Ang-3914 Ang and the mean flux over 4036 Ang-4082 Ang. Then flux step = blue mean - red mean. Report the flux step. -1.1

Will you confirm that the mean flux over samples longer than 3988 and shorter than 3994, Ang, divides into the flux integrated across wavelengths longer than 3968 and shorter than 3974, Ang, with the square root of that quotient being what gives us 2.25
